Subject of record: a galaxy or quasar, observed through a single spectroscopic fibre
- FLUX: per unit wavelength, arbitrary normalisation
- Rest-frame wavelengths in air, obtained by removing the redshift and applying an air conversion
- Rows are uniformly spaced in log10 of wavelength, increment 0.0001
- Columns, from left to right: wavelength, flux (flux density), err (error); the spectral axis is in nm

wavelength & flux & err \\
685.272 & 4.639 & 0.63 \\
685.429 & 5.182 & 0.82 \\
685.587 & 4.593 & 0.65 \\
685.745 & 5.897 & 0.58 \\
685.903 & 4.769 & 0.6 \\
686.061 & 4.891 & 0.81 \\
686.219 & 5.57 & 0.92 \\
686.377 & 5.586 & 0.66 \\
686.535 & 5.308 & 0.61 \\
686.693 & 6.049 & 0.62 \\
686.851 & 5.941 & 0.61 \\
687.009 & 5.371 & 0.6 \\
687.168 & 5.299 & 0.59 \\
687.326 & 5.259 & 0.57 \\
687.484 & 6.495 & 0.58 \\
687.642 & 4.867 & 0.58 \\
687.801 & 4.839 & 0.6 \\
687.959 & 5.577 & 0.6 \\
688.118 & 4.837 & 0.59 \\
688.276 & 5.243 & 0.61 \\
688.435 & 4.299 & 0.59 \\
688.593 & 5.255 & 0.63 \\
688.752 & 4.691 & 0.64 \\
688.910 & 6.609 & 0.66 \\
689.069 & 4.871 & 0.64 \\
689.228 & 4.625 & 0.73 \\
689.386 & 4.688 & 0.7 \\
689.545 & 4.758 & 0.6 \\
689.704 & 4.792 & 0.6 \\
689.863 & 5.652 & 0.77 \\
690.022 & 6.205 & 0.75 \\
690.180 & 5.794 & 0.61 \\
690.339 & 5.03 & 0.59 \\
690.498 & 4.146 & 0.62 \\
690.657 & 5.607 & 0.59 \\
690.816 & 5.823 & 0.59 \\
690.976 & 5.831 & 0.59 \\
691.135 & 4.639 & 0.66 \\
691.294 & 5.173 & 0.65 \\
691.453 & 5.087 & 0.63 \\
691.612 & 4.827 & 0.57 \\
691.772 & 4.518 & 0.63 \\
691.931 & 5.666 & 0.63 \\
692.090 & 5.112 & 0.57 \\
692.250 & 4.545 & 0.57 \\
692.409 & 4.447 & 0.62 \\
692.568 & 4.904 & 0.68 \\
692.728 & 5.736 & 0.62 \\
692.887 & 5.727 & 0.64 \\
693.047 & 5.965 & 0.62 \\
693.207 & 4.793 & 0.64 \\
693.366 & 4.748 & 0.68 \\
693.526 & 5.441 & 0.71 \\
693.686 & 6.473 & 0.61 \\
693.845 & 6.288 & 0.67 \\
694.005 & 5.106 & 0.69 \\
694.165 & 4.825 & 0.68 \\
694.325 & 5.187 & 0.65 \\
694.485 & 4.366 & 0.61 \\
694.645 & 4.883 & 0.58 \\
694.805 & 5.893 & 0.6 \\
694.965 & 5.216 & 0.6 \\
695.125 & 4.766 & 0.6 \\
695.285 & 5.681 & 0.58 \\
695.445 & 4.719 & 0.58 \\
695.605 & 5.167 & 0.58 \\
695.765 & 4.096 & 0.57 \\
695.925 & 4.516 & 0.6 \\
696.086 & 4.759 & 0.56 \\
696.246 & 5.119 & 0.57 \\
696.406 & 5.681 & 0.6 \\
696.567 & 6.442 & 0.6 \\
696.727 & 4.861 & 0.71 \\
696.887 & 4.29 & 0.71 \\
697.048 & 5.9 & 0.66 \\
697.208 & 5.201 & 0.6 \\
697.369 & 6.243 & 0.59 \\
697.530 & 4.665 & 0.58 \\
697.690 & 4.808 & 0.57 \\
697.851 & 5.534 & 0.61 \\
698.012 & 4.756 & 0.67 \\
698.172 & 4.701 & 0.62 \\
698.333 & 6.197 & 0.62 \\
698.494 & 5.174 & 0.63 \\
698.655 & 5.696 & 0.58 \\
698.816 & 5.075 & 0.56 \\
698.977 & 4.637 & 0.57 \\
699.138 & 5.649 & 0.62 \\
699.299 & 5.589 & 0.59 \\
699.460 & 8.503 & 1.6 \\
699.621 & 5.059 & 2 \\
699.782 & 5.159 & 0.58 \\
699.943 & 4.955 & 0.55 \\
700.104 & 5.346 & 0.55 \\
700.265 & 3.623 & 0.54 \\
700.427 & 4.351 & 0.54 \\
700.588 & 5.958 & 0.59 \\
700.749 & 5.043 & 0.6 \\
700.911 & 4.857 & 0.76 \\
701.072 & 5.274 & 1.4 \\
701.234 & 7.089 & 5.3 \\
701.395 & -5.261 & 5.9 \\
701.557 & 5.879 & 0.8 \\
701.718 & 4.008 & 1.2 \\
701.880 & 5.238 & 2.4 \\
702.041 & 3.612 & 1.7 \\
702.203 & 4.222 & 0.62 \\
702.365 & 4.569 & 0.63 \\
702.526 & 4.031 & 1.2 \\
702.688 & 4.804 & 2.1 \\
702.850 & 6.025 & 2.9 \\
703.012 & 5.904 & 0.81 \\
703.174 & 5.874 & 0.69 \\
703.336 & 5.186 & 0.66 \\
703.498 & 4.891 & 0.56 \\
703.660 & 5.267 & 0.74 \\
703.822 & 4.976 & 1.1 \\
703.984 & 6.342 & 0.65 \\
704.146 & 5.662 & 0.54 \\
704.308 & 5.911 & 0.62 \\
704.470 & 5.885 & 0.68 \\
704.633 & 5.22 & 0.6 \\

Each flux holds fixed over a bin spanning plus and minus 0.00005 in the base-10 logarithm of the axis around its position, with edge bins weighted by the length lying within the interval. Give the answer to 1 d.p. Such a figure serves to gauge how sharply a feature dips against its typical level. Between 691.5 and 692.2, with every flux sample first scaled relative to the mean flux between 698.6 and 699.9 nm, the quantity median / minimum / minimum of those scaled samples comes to 1.4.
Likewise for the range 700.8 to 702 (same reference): 1.1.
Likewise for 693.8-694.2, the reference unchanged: 1.2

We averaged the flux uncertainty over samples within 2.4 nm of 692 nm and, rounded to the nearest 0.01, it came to 0.64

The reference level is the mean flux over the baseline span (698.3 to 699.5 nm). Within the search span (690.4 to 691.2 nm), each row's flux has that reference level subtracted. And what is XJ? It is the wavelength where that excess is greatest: 690.976 nm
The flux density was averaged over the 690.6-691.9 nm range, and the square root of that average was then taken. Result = 2.28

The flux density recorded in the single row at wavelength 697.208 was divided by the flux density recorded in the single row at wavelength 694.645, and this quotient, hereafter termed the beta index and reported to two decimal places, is 1.07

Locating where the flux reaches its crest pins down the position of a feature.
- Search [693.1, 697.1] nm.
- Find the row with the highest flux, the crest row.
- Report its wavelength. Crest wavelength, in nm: 693.686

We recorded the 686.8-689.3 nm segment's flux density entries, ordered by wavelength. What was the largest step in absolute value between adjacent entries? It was 1.9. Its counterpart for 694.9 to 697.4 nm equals 1.6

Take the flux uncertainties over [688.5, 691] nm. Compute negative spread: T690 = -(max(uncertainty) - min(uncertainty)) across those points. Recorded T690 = -0.18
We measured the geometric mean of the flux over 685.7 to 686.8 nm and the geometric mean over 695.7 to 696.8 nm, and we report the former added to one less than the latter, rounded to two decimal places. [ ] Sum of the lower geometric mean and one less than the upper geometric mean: 9.44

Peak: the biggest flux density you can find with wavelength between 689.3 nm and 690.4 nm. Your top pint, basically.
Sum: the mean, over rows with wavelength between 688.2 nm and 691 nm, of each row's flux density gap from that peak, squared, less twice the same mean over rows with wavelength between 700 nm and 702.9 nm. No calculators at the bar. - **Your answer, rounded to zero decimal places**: -18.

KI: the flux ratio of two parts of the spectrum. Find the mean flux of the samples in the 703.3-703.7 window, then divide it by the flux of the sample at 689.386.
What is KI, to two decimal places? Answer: 1.09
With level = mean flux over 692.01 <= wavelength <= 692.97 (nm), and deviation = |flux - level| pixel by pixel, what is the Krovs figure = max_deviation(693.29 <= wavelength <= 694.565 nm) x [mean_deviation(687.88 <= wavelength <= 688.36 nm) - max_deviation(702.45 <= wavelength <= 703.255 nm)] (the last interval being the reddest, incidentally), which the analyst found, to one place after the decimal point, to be -1.0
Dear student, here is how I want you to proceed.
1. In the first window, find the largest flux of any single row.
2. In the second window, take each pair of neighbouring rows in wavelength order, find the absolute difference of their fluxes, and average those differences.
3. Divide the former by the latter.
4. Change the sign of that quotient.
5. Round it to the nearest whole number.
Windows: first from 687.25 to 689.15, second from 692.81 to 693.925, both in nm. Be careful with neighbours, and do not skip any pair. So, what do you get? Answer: -12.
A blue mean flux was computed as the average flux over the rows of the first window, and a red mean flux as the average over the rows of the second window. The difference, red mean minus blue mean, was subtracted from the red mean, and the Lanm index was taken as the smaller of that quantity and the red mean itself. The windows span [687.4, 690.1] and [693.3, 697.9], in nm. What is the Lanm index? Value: 5.19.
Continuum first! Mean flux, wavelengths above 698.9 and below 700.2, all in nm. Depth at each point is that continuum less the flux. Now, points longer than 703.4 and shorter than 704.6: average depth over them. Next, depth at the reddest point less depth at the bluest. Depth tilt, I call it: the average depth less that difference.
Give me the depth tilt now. 1.0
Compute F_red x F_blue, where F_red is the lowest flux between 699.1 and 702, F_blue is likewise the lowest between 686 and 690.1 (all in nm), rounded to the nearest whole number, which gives -23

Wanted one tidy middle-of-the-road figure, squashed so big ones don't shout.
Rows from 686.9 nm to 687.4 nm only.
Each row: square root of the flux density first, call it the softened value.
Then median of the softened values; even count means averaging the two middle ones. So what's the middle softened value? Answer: 2.30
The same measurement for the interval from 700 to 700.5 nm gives 2.09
